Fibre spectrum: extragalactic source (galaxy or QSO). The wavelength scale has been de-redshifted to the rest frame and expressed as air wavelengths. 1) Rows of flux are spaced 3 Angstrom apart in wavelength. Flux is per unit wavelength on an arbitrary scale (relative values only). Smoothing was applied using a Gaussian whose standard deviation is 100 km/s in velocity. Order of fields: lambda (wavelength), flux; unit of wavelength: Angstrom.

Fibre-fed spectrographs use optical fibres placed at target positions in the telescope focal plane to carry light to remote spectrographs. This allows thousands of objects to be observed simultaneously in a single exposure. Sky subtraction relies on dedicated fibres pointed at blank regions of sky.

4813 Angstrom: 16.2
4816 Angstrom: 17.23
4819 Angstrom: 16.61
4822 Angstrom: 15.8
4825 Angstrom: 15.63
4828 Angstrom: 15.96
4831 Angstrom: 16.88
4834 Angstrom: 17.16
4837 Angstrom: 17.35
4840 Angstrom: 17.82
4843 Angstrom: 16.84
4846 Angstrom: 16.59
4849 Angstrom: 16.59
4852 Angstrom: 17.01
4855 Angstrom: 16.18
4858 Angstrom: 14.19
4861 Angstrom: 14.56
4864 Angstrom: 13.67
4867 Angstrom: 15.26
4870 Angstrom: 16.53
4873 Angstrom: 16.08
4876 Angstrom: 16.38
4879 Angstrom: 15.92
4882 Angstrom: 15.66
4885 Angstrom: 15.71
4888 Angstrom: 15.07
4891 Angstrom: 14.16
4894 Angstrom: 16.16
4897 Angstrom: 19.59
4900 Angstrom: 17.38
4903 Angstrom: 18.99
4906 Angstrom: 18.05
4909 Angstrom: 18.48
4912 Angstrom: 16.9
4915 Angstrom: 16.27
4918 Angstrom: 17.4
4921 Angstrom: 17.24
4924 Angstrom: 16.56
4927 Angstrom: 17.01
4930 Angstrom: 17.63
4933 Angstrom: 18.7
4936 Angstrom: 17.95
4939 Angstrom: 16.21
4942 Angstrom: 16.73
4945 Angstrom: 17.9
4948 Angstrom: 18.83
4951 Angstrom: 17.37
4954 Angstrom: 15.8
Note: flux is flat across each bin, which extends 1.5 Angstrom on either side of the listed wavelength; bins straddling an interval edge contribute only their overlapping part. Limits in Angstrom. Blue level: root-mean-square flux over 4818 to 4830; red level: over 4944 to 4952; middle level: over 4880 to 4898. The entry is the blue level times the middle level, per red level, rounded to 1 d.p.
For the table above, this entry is 14.3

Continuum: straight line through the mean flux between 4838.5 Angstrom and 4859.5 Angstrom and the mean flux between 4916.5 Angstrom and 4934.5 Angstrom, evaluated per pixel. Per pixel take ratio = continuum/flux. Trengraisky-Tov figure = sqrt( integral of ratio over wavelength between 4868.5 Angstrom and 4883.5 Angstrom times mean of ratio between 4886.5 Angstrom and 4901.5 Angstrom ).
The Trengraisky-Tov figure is 4.05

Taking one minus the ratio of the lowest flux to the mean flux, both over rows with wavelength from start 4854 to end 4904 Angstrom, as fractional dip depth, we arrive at 0.14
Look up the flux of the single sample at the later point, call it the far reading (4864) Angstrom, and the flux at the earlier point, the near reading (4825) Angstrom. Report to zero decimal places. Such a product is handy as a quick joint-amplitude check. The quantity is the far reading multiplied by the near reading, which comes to 214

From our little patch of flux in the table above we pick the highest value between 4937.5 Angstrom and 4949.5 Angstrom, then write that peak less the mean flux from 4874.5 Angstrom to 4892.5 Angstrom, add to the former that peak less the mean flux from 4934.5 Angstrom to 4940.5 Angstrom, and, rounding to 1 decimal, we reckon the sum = 5.1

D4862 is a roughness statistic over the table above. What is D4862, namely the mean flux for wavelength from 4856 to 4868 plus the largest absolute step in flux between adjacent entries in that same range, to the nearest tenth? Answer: 16.0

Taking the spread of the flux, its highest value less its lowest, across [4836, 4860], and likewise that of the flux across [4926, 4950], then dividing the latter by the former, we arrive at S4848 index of 0.7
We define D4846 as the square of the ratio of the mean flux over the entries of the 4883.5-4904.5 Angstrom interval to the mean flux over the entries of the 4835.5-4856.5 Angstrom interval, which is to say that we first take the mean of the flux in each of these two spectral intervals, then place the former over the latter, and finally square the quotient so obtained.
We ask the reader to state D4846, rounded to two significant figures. 0.98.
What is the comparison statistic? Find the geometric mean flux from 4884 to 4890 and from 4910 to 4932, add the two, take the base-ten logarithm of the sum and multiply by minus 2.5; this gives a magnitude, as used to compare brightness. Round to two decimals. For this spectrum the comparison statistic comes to -3.78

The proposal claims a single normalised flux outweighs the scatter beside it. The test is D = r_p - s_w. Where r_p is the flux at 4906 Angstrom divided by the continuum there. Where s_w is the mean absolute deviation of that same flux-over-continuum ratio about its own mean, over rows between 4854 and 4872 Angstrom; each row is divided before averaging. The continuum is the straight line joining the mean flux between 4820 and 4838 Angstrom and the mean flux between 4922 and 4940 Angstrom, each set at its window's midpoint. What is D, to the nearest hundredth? 1.00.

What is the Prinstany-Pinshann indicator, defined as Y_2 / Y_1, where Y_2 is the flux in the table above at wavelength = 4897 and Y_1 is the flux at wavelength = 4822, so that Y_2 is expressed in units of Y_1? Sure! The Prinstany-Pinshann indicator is 1.24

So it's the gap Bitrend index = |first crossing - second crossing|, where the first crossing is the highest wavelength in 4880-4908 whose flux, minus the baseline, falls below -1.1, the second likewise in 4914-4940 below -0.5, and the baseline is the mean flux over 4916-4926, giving 48 Angstrom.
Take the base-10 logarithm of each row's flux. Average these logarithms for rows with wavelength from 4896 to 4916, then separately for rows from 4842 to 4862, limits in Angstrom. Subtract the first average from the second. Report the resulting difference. -0.050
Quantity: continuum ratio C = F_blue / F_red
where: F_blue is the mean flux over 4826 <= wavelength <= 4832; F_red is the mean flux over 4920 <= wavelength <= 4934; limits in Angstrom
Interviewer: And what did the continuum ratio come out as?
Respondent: 0.94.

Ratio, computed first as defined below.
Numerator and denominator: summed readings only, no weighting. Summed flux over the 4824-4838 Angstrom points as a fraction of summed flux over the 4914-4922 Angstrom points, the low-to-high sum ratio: 1.6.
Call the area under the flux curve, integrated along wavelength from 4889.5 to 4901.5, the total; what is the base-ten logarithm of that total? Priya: 2.31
